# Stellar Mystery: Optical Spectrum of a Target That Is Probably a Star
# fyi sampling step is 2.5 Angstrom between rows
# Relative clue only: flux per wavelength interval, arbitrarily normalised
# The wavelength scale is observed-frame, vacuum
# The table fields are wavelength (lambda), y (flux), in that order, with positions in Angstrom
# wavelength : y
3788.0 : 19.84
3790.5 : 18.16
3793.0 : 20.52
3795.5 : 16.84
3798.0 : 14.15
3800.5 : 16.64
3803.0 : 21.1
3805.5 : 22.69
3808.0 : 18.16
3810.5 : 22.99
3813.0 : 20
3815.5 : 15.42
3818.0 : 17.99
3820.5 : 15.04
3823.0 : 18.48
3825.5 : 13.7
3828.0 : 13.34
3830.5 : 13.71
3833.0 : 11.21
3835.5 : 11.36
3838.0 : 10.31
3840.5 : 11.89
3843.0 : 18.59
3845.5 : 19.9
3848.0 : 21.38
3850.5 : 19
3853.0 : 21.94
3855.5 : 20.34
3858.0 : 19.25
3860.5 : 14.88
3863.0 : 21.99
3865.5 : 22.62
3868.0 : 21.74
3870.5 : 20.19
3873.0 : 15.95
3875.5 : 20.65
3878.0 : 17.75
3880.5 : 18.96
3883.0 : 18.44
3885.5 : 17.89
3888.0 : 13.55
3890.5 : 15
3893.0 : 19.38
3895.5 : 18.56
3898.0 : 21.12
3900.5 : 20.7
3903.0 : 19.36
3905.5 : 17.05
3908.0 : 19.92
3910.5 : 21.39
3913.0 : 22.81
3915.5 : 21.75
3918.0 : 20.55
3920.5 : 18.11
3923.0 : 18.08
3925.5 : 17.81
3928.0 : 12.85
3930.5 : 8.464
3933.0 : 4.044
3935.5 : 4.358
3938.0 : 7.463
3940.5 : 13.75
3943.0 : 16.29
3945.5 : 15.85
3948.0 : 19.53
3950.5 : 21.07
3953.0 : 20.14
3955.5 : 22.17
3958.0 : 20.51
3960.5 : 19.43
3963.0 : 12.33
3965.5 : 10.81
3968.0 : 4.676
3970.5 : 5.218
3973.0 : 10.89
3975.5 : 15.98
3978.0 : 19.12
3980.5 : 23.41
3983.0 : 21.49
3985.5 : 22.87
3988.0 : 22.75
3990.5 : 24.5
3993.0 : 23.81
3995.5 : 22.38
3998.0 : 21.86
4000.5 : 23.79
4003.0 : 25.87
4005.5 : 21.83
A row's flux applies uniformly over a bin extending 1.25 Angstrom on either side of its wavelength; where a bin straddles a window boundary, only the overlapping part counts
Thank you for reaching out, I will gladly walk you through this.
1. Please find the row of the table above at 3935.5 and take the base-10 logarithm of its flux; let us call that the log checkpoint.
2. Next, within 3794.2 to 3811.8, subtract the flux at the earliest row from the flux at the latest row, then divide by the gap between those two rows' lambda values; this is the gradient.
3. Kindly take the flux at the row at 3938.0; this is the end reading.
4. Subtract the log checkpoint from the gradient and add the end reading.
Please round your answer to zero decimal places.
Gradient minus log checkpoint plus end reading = 7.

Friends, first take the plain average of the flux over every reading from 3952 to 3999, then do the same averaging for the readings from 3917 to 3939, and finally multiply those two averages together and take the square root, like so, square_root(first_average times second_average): 15.0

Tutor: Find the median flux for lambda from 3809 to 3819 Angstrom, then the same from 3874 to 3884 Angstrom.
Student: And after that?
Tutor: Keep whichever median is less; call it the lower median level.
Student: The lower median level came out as 19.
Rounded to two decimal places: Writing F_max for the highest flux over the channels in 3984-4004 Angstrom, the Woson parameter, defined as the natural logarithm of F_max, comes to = 3.25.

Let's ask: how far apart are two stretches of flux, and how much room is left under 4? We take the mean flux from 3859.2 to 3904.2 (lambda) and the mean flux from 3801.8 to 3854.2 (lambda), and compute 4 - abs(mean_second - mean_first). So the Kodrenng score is 2.2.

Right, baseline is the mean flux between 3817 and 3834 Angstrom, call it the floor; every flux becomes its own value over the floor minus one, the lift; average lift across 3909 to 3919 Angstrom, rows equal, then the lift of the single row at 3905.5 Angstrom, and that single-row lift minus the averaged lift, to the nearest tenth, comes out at -0.3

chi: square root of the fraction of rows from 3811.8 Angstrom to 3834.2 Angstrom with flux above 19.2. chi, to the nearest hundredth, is 0.33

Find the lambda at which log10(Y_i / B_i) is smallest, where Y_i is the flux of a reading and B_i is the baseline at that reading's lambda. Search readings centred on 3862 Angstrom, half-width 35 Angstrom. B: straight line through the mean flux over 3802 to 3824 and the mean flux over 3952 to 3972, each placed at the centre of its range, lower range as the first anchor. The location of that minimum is 3838.0 Angstrom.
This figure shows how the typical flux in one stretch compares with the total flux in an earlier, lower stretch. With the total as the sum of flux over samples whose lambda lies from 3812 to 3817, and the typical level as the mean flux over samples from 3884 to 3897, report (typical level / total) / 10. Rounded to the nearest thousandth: 0.048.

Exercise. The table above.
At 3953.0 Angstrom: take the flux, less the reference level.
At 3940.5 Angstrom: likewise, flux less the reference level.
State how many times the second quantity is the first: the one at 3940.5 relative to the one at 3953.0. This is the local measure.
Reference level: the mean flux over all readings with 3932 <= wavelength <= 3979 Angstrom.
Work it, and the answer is 0.0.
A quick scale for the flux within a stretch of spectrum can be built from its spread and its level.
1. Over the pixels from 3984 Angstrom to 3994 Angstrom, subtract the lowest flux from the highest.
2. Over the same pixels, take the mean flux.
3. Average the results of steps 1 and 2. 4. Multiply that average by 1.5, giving 18.9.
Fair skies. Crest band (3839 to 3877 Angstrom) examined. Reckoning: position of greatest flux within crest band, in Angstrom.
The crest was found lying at 3865.5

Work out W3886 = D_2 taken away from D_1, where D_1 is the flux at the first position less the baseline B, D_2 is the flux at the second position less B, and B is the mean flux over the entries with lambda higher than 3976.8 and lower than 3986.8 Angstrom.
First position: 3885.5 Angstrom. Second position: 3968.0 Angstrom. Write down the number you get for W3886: 13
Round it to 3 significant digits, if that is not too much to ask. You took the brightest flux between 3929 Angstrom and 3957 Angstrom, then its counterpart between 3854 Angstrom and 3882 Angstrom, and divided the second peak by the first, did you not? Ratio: 1.02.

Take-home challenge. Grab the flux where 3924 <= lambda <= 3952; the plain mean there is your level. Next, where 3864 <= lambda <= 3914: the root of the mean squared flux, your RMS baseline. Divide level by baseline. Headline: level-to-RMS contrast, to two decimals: 0.67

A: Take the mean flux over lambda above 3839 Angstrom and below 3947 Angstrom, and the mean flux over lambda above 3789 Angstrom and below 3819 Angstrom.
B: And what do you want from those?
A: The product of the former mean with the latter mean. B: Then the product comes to 327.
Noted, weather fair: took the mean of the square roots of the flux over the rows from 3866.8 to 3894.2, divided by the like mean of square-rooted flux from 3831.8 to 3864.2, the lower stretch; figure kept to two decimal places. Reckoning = 1.04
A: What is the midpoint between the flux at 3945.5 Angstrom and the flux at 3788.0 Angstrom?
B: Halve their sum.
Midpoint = 18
